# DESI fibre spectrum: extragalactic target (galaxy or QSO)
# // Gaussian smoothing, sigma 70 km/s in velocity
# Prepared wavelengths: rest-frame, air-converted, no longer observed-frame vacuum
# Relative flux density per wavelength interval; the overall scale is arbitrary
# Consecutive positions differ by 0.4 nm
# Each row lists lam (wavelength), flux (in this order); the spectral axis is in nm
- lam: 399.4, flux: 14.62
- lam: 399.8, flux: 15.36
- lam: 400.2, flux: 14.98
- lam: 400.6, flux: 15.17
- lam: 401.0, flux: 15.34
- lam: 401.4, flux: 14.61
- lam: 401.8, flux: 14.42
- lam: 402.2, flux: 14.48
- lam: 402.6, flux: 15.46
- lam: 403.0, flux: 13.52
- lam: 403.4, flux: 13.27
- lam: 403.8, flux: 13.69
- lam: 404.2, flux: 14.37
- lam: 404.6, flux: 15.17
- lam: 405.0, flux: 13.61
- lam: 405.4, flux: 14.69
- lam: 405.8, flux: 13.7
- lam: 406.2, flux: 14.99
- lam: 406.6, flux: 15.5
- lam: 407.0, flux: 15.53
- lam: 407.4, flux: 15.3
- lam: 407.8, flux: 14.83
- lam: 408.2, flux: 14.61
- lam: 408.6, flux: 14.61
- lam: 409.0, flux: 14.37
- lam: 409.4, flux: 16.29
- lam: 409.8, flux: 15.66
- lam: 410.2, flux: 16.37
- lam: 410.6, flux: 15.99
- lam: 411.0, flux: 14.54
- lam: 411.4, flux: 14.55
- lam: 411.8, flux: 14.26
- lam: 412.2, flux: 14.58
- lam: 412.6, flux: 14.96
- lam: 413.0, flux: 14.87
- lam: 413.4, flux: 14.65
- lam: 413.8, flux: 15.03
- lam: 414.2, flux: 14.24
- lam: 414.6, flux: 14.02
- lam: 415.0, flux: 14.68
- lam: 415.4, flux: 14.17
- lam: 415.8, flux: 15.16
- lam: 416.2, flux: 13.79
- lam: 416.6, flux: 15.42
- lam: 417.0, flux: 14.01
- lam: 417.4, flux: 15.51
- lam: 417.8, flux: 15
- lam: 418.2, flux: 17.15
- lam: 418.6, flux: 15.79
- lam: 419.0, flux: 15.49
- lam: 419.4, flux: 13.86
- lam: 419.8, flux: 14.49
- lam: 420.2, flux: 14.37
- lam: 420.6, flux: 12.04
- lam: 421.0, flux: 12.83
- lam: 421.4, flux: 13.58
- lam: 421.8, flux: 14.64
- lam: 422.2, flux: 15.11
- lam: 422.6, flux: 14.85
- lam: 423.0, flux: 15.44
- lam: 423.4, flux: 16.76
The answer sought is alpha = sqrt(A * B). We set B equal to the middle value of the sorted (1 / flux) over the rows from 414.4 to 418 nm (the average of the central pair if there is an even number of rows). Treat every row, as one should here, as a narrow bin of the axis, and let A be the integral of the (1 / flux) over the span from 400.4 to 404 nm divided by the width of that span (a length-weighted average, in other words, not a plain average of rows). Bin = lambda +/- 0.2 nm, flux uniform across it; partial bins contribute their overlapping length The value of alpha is 0.0688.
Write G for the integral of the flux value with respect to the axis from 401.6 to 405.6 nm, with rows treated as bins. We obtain 57.1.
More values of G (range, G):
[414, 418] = 58.4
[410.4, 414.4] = 59.1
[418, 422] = 57.7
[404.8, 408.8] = 58.9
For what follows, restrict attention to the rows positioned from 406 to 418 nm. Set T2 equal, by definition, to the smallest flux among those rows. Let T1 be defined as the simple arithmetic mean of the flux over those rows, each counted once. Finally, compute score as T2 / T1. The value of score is 0.92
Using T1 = 14.9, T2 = 13.79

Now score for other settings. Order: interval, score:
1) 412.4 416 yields 0.96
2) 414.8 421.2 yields 0.82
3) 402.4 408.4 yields 0.91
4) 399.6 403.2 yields 0.91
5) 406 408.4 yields 0.97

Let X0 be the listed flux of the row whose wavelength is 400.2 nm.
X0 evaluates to 14.98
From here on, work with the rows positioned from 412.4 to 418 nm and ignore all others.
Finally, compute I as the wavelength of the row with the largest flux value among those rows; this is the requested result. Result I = 417.4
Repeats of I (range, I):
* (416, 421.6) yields 418.2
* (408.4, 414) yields 410.2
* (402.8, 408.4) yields 407.0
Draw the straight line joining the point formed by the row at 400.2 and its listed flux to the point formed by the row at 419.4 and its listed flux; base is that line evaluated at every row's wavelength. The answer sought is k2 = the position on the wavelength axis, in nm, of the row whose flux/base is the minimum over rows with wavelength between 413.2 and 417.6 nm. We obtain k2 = 416.2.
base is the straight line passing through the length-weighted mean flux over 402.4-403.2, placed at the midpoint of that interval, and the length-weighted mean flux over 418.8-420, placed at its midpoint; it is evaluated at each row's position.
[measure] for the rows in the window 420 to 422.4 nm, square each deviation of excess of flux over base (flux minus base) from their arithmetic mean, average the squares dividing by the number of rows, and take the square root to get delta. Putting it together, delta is 1.06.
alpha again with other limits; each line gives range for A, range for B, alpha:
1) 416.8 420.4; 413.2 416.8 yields 0.0674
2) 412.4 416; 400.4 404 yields 0.0687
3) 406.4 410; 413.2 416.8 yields 0.0671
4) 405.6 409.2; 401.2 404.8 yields 0.0684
